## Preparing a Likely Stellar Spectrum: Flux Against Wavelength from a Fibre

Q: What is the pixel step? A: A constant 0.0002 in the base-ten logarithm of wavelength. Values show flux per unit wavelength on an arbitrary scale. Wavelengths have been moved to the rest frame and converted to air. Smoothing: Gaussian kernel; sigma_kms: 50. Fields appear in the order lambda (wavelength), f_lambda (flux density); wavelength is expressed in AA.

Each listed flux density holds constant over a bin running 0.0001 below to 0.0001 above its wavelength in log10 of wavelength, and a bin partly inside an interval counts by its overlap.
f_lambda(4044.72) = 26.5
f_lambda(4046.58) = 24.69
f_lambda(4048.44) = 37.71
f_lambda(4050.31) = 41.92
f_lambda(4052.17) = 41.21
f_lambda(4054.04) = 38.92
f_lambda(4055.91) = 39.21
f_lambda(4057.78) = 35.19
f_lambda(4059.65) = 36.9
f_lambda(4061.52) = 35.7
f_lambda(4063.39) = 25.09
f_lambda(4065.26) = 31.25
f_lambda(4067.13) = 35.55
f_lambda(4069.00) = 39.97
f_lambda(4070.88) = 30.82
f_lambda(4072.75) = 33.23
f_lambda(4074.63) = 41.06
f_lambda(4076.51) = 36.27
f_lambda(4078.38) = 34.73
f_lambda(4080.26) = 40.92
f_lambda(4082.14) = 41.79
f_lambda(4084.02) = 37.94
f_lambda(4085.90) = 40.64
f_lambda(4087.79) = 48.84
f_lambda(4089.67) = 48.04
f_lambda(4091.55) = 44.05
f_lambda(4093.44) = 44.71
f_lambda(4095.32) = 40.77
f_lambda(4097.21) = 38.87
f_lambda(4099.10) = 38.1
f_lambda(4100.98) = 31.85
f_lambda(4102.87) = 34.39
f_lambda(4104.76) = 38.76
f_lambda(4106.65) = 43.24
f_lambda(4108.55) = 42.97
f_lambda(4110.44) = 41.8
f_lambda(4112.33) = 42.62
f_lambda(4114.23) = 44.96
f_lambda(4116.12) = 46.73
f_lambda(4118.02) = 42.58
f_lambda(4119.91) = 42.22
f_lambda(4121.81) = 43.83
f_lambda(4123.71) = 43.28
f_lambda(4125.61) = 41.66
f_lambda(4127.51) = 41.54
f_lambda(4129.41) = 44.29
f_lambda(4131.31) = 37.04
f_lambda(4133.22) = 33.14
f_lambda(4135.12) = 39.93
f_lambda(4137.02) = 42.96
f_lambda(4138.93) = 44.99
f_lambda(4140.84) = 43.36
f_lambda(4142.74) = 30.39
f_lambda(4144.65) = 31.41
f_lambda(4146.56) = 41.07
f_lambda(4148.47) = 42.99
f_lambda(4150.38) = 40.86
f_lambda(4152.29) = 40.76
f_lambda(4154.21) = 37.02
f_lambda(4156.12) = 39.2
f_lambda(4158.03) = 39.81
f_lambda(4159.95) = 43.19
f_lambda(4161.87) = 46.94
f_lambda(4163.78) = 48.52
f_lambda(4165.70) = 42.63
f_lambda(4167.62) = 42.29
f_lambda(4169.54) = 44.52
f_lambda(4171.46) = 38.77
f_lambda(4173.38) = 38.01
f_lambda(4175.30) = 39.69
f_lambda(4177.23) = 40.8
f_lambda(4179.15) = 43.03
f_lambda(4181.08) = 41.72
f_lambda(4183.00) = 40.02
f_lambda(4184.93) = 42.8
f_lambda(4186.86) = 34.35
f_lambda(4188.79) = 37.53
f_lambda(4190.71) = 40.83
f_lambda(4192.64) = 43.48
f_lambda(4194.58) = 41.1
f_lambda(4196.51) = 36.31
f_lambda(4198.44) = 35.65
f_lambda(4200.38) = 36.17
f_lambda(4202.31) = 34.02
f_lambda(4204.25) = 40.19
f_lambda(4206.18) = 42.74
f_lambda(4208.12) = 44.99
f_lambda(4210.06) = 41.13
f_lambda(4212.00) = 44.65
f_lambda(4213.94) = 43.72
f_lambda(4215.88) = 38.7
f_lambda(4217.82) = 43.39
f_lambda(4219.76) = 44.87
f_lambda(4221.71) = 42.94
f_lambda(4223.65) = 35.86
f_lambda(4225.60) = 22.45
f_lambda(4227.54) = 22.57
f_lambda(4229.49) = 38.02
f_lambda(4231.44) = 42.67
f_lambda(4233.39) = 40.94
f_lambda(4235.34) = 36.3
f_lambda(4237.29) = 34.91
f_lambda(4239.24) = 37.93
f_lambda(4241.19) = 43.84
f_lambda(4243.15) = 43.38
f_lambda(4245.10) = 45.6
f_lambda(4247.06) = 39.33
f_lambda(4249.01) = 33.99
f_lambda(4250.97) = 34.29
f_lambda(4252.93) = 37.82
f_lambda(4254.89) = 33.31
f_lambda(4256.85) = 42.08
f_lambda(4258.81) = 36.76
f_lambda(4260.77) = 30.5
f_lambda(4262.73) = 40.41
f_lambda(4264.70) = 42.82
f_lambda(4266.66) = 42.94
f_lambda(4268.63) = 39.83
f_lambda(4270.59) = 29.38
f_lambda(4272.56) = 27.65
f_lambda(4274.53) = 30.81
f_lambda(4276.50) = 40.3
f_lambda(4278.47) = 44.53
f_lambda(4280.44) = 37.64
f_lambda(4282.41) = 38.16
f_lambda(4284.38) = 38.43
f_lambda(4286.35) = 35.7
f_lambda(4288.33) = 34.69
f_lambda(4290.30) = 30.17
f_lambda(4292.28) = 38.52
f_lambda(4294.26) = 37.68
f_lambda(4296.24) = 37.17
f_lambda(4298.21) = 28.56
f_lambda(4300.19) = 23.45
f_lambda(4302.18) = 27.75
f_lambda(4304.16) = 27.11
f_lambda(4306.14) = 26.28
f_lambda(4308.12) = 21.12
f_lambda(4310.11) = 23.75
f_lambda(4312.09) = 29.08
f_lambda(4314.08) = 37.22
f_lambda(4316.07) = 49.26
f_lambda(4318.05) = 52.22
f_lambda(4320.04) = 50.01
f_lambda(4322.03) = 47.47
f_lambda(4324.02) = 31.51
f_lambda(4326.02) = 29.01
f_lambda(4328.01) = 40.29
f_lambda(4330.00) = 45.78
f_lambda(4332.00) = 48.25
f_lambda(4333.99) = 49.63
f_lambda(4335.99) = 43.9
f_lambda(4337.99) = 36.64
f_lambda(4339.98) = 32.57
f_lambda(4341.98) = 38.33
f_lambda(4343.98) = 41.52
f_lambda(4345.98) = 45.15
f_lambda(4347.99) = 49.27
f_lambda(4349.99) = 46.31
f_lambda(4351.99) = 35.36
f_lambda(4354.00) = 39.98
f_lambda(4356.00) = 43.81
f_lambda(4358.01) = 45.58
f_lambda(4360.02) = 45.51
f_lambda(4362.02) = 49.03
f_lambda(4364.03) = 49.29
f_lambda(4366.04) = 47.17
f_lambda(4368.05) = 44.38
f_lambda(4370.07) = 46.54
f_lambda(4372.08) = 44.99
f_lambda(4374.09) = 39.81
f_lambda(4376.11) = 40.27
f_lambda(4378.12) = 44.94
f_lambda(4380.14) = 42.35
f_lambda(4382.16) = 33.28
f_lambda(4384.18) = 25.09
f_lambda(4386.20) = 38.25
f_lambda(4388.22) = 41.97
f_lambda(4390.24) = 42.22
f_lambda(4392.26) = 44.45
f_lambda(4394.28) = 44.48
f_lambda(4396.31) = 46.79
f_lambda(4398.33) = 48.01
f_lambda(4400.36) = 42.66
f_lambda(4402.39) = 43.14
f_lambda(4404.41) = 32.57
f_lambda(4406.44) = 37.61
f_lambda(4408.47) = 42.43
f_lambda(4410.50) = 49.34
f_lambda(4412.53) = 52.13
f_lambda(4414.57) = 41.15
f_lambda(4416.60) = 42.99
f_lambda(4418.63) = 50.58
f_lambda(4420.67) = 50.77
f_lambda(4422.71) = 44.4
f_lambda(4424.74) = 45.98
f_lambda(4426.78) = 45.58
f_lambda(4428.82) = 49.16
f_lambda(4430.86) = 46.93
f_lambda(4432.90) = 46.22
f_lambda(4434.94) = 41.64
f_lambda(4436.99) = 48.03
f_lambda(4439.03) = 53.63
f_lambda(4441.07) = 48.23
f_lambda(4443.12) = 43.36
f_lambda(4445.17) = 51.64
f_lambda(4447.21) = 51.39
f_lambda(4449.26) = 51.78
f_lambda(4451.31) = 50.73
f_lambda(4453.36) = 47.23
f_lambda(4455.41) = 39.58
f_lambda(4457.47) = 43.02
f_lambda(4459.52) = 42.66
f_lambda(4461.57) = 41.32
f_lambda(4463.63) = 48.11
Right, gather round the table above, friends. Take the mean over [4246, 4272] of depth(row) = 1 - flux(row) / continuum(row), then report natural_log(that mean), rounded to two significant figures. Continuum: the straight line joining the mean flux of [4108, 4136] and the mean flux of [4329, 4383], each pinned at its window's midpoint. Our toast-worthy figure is -2.0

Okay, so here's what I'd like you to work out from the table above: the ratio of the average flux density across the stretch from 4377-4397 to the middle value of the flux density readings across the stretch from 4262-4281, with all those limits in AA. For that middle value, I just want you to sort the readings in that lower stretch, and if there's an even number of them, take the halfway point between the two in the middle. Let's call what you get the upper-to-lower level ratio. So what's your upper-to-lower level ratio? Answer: 1.01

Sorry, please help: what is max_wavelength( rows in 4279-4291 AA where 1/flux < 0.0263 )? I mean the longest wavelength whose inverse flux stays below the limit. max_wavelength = 4284.38 AA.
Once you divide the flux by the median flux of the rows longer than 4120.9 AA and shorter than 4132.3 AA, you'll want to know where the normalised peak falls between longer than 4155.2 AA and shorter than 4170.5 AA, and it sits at 4163.78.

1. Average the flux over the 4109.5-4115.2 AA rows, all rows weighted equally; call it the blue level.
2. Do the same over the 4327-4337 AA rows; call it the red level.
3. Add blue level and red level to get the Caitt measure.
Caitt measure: 89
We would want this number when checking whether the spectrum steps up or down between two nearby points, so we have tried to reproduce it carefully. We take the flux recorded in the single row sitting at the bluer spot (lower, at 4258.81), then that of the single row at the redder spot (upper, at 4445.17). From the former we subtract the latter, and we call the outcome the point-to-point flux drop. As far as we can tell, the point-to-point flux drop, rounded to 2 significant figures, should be -15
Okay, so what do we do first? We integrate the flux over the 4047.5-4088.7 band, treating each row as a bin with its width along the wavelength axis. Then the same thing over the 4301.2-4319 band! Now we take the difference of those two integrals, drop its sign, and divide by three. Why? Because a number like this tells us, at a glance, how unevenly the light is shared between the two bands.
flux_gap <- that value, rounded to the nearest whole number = 321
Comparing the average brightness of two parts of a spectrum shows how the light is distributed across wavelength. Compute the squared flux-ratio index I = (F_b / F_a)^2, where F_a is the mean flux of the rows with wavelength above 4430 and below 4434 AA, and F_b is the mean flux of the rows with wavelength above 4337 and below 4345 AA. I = 0.64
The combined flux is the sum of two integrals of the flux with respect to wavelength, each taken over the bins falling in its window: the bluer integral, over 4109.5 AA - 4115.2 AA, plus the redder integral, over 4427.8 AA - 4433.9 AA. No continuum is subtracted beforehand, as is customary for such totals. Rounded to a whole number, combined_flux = 535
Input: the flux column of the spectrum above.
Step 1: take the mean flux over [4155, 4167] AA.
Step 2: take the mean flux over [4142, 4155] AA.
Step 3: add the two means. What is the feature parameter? 81.2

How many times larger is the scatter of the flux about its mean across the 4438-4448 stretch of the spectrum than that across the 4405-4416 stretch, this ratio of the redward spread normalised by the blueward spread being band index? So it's 0.7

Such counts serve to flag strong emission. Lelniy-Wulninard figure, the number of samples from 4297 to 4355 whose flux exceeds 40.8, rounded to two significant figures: 12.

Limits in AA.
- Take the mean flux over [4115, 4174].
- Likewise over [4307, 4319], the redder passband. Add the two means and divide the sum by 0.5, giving 153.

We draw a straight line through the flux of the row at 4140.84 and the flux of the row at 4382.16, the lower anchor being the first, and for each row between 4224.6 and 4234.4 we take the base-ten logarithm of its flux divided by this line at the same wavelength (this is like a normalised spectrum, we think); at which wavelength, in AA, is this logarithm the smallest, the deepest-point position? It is 4225.60 AA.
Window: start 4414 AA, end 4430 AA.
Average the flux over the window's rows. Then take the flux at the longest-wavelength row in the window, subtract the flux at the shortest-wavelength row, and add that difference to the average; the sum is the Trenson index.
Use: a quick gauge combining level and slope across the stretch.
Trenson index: 54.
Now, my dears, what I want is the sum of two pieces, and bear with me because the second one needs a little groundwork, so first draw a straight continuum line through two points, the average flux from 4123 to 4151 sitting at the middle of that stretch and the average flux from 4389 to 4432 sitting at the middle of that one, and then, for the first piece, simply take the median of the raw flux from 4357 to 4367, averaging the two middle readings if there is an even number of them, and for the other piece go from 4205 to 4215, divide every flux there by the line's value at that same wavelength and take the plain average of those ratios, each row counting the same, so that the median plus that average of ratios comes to 48.2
